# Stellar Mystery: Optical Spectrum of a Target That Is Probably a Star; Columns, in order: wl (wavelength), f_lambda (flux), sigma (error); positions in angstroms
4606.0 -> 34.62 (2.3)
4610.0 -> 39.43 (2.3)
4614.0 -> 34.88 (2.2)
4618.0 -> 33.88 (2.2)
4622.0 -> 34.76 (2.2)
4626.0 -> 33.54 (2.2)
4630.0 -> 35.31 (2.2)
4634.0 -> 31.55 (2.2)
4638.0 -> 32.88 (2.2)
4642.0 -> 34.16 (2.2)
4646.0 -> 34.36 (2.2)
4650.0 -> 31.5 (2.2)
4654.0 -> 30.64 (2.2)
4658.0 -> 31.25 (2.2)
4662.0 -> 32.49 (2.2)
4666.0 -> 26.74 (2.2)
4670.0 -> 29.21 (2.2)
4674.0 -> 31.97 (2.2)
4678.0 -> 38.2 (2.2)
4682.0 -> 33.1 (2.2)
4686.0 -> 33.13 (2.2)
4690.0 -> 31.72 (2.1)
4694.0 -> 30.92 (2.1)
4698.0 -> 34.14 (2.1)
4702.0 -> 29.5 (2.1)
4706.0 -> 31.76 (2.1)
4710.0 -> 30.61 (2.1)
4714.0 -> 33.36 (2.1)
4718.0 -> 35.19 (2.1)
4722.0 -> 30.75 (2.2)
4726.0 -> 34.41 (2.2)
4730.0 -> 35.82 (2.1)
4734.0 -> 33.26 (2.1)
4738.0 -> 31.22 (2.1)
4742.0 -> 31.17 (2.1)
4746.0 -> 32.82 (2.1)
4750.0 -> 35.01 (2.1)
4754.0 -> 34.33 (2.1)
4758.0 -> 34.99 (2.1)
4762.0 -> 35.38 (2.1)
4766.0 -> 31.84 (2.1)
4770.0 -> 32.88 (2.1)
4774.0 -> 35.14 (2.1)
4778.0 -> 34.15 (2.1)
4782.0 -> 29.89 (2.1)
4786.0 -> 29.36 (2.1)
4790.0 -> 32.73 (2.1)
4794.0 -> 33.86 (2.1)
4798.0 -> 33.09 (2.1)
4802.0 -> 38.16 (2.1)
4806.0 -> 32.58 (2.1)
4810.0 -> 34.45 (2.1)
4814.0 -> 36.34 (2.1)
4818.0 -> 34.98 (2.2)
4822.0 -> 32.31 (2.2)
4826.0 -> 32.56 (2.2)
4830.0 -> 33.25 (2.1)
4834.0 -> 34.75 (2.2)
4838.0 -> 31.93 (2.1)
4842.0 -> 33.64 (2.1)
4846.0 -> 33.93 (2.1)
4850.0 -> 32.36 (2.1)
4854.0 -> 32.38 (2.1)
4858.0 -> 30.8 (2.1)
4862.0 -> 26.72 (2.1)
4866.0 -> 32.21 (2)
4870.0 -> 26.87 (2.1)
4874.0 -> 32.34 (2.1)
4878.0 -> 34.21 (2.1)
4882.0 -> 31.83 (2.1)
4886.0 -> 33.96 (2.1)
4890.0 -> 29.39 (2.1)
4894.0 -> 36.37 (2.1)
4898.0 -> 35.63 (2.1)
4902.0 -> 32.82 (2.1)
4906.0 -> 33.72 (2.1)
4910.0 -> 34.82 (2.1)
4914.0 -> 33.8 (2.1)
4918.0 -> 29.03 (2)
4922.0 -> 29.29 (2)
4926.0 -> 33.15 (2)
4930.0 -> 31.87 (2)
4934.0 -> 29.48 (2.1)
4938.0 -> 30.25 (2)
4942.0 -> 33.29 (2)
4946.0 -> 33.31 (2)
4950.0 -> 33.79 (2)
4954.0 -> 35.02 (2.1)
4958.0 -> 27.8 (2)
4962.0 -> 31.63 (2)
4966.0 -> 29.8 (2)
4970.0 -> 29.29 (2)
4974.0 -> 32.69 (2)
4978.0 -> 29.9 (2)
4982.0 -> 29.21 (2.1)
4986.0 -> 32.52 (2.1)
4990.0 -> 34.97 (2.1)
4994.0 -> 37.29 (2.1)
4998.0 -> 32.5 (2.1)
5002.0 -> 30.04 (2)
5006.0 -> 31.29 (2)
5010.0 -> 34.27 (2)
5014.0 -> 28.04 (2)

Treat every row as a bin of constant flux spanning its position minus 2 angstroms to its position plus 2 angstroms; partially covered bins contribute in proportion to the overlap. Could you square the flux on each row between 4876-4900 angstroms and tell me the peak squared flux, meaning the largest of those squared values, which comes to 1323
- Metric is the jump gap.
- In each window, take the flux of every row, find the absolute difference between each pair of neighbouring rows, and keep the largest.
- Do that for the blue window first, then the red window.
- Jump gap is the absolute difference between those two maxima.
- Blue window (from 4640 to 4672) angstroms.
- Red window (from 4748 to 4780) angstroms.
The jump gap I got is 2.2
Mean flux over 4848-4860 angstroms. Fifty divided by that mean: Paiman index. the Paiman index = 1.57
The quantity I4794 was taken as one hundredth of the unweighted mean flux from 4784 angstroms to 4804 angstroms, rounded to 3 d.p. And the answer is 0.334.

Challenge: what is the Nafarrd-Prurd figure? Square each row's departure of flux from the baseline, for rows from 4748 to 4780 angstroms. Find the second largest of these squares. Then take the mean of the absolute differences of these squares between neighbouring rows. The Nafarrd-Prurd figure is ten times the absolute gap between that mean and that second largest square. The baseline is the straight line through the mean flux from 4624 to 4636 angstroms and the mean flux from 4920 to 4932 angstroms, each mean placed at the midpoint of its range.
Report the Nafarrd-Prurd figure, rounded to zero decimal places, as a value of 33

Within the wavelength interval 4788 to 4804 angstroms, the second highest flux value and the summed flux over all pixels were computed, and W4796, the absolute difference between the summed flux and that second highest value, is 104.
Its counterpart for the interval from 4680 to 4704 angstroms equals 159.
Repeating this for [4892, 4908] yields 103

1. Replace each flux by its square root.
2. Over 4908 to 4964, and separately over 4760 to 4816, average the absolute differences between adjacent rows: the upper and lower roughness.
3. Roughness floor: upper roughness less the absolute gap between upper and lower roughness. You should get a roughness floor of 0.201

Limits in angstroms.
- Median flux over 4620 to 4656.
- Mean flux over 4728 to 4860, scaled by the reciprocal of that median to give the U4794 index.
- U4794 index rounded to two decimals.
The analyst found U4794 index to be 1.00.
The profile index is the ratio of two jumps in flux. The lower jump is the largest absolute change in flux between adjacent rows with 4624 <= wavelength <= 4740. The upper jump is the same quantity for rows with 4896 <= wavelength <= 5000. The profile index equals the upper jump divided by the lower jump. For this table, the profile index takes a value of 1.2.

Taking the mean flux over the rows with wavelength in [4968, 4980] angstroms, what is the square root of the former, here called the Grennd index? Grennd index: 5.53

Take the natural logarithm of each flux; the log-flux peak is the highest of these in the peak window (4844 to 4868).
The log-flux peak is 3.52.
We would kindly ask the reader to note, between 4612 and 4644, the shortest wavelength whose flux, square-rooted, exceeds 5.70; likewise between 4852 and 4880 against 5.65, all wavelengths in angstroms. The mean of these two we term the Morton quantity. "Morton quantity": 4734 angstroms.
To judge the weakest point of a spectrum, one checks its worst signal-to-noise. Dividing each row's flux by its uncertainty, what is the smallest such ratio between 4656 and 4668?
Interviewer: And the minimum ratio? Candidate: 12.2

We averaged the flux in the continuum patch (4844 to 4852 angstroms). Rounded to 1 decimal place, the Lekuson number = 33.1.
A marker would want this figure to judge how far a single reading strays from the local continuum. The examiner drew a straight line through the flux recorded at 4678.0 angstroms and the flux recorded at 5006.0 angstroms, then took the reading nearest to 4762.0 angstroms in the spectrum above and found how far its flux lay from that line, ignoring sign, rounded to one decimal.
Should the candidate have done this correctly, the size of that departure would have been 1.1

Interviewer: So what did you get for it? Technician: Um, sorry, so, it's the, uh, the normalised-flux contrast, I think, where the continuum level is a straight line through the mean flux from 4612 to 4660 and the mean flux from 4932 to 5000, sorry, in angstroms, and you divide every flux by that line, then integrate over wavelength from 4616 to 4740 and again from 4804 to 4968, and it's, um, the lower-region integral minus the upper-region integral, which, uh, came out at -42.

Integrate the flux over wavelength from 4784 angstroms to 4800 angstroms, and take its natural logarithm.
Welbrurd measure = 6.25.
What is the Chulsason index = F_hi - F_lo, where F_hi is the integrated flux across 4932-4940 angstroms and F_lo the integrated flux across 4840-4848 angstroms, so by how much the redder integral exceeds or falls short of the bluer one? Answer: -31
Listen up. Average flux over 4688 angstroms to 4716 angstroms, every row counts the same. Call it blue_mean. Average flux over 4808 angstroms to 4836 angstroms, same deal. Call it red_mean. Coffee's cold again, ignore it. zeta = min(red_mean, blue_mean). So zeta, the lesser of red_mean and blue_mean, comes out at 31.7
